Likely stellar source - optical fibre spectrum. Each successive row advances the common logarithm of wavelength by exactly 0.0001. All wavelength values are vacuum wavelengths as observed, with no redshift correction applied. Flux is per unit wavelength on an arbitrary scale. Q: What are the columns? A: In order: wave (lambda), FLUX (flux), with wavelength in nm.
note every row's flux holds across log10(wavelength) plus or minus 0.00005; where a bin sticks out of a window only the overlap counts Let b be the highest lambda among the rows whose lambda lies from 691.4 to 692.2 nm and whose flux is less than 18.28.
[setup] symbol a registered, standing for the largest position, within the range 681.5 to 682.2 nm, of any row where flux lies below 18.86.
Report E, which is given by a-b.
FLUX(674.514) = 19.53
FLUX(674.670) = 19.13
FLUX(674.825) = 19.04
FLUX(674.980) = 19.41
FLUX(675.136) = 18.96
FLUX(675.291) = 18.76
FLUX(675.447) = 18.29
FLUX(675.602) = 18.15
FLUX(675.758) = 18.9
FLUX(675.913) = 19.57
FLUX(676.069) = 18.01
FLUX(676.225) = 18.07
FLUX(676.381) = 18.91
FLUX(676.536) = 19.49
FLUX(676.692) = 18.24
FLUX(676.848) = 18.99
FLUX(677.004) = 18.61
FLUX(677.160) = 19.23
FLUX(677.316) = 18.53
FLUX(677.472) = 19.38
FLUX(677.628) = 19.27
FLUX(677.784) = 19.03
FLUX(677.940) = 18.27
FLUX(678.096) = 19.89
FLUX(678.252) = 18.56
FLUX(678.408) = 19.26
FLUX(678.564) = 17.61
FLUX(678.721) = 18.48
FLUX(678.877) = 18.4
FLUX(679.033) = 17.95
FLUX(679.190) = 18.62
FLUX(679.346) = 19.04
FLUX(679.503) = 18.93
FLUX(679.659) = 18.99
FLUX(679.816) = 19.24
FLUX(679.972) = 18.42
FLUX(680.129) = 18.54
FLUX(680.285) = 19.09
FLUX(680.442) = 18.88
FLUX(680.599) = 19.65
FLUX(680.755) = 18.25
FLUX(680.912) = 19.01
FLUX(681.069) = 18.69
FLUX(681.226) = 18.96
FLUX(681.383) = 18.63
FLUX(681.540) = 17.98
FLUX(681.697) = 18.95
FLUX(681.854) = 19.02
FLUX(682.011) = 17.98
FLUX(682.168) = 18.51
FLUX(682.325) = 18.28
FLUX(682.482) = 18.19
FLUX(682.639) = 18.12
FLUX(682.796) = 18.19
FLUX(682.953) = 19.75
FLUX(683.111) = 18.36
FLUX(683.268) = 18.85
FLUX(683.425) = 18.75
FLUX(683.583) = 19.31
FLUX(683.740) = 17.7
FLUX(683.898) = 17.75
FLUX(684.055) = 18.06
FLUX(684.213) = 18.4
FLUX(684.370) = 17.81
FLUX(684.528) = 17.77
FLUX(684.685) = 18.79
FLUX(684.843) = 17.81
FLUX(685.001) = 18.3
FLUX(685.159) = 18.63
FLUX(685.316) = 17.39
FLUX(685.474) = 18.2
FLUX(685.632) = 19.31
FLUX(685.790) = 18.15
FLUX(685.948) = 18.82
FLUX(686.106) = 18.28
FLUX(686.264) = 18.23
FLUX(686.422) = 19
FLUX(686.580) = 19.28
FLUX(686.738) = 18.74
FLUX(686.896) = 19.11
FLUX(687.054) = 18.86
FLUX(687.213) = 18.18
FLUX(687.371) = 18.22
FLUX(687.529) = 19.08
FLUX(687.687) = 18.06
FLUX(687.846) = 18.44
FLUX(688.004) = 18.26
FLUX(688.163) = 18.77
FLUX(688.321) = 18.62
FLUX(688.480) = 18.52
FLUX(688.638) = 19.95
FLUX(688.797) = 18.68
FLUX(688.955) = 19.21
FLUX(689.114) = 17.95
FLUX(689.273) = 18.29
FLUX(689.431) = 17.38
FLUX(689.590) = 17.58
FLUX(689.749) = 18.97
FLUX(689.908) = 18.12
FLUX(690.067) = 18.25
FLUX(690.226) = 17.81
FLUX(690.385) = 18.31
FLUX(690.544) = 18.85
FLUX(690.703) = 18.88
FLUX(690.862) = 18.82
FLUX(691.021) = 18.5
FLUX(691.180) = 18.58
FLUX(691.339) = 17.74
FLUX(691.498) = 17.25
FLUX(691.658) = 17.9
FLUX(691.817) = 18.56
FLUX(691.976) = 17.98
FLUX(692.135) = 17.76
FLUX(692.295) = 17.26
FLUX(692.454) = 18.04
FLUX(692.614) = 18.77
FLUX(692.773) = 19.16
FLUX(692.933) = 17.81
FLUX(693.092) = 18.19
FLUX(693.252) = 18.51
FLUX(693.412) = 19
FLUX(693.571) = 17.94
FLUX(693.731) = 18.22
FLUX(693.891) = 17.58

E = -9.97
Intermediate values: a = 682.168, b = 692.135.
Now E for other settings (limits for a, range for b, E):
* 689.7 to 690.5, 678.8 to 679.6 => 11.35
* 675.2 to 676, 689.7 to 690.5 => -14.62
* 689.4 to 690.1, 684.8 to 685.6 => 4.59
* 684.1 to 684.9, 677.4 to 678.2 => 6.90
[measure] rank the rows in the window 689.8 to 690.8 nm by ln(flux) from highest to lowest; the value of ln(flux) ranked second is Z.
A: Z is 2.94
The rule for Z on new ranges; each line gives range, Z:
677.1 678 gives 2.96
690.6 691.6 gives 2.93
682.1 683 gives 2.92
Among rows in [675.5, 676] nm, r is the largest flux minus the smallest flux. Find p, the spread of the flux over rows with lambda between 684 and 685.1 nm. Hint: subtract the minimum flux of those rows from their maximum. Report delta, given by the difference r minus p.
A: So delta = 0.40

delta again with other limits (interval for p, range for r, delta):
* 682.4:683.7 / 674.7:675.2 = -1.18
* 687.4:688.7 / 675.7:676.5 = -0.33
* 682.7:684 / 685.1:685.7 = -0.13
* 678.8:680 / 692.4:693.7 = 0.06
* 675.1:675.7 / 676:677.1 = 0.67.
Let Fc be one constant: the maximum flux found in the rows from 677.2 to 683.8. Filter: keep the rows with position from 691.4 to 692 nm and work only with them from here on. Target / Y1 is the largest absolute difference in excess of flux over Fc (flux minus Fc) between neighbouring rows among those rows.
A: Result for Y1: 0.7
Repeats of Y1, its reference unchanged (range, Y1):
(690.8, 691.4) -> 0.8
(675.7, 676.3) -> 1.6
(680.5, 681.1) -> 1.4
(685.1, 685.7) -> 1.2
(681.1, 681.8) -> 1.0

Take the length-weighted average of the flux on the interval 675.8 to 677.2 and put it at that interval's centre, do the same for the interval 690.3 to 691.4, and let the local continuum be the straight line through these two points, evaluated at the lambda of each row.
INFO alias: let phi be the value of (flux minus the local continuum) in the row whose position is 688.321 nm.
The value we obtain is 0.04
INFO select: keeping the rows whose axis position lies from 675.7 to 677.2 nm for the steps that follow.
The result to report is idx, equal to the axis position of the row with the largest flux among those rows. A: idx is 675.913 nm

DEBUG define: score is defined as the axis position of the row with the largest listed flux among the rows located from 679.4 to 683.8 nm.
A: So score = 682.953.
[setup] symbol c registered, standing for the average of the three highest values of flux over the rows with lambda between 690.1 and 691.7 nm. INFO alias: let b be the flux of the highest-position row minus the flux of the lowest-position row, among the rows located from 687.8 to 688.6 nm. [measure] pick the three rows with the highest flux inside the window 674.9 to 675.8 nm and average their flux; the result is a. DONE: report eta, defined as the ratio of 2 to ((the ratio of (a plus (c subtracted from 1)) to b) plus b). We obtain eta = 0.1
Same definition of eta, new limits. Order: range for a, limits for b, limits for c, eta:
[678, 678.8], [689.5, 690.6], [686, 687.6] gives 0.9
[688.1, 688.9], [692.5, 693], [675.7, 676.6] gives -1.1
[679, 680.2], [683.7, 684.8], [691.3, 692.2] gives 0.7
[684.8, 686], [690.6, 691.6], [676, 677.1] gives -0.9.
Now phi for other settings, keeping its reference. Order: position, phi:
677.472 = 0.62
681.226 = 0.26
